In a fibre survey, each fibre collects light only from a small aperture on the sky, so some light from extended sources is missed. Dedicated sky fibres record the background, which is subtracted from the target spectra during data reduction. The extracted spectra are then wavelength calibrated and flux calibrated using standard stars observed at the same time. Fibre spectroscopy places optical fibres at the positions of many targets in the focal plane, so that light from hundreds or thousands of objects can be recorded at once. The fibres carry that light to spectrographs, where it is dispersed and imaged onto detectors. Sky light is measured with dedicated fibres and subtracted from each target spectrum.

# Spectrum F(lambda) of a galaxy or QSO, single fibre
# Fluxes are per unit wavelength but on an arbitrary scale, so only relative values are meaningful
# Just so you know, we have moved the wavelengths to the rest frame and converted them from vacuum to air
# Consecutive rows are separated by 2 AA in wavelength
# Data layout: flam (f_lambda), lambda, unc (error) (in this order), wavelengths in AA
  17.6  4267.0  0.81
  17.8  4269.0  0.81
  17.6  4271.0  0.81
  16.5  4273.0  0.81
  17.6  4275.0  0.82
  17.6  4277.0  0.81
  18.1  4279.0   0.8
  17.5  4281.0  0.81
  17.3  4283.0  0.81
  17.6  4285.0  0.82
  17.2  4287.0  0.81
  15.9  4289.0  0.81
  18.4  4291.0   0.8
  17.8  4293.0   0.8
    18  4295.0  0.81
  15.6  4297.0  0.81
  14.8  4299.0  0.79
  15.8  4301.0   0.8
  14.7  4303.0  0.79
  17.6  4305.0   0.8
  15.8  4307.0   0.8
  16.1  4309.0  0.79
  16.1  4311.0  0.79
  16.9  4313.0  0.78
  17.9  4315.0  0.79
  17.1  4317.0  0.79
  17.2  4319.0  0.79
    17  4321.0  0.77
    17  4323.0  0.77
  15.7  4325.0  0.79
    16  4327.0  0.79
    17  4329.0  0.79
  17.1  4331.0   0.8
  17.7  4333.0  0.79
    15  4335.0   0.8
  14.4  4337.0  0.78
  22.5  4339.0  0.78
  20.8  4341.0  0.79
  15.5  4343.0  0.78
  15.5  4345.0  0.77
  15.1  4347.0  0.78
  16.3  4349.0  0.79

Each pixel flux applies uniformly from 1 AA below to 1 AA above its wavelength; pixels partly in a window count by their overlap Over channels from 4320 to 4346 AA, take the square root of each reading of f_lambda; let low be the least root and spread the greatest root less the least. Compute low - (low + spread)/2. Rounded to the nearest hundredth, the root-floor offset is 1.42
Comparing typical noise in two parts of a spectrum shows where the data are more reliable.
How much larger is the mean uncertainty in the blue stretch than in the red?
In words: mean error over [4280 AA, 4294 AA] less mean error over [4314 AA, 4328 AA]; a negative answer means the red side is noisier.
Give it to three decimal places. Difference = 0.024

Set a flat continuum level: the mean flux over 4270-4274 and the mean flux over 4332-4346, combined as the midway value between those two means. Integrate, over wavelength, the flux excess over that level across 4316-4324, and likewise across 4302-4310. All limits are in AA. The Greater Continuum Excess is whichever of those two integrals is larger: -1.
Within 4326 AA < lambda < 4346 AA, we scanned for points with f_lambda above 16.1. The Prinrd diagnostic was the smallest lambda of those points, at 4329.0 AA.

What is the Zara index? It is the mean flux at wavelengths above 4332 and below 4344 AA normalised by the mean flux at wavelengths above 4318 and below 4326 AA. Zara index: 1.06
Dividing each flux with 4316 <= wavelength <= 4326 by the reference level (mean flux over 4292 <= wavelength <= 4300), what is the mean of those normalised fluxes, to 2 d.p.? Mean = 1.02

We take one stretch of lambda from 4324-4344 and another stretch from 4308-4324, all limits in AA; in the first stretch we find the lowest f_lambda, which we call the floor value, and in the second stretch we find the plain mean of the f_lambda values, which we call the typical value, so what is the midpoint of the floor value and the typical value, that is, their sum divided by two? 15.7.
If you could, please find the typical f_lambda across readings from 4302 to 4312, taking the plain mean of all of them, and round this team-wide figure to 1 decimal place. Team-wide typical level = 16.1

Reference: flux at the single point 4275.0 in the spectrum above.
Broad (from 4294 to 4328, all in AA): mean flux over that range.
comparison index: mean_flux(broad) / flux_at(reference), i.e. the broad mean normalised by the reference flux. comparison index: 0.933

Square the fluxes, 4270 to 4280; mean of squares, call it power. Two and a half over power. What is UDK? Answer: 0.0082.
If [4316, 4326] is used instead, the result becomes 0.0088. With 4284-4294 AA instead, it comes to 0.0083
